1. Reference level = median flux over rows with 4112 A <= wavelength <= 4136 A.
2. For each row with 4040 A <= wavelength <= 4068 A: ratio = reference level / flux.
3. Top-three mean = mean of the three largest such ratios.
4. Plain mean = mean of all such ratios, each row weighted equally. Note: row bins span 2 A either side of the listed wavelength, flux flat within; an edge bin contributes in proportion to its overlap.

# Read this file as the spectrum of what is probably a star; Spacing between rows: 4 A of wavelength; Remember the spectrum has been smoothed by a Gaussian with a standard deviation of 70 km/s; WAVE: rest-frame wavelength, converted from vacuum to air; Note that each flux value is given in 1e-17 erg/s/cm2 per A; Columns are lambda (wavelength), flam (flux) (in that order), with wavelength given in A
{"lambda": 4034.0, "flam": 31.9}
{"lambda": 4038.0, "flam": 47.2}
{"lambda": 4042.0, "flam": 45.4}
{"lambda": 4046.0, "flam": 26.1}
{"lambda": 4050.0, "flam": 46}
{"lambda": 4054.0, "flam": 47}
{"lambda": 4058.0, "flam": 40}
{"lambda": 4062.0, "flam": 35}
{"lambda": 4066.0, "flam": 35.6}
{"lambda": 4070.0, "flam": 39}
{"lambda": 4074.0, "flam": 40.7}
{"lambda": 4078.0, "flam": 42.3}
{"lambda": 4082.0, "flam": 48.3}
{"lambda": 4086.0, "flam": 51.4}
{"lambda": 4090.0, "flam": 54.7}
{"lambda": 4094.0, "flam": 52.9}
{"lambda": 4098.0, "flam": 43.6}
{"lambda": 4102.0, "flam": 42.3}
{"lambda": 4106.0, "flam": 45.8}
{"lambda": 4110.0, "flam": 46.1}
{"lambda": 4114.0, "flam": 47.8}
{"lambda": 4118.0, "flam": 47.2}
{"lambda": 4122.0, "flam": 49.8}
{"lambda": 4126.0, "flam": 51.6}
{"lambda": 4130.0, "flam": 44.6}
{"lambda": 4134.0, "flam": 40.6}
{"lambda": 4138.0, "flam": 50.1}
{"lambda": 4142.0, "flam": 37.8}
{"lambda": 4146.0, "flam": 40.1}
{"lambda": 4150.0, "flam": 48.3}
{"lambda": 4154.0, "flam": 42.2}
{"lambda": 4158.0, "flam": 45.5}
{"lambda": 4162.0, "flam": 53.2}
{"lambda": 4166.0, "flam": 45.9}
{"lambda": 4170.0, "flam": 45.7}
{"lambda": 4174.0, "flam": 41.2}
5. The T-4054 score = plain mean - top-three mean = -0.25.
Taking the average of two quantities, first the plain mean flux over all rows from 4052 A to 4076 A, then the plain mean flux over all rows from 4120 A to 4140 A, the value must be 43.4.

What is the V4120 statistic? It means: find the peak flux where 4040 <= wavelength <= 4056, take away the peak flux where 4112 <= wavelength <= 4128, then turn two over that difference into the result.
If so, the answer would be -0.43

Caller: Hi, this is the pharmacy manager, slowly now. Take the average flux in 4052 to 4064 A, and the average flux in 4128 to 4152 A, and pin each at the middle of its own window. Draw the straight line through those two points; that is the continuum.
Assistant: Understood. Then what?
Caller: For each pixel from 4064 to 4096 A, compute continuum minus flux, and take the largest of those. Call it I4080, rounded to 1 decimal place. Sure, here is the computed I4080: 5.4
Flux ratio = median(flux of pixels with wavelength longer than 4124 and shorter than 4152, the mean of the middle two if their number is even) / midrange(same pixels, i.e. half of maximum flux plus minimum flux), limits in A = 1.00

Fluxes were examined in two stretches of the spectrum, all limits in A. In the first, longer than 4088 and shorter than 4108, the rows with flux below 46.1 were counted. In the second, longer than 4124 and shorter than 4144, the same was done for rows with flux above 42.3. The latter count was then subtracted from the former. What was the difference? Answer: 0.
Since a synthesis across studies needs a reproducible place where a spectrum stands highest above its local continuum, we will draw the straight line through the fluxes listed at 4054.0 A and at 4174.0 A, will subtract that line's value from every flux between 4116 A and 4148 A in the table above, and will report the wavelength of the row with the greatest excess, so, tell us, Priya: 4126.0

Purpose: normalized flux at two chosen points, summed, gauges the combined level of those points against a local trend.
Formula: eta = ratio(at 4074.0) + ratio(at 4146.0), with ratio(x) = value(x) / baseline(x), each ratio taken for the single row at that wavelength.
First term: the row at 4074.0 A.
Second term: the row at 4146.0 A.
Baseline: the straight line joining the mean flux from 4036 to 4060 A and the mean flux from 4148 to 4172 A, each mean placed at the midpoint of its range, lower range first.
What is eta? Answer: 1.81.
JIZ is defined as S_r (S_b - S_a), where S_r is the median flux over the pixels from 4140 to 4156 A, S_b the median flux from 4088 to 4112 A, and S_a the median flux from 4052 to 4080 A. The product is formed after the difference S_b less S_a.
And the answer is 245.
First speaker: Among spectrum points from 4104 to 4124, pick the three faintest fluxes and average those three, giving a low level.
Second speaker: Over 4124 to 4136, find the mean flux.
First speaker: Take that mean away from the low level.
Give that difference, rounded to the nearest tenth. 0.8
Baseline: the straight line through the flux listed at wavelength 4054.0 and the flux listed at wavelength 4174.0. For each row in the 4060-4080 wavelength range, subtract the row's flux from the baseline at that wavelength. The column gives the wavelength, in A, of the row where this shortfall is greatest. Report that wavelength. 4062.0 A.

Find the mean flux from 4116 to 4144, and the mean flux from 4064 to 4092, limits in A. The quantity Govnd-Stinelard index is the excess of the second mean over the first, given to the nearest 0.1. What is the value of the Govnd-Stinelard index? -1.4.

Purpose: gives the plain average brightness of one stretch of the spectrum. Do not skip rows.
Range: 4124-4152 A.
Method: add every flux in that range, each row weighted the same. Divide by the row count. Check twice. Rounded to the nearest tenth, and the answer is 44.7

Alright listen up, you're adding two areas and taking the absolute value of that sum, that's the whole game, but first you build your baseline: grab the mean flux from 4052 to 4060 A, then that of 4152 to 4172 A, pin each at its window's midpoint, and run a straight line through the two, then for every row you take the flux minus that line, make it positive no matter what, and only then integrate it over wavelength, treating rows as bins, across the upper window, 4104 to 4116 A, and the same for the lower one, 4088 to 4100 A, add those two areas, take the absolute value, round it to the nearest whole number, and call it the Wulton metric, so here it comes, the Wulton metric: 97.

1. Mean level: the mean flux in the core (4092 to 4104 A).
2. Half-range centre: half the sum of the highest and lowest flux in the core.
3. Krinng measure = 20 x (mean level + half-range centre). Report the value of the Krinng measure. 1877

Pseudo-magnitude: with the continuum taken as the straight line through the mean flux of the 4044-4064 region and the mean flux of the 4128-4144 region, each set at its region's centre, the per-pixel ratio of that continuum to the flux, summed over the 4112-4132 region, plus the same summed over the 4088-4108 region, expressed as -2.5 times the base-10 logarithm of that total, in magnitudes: -2.36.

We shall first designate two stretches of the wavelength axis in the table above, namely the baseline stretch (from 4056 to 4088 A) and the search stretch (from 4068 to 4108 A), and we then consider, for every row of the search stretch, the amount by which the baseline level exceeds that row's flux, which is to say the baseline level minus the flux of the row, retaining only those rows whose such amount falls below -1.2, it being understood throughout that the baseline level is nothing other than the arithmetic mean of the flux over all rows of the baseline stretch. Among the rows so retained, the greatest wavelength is 4106.0 A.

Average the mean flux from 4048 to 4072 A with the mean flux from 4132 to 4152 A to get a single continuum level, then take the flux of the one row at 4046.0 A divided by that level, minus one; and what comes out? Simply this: -0.38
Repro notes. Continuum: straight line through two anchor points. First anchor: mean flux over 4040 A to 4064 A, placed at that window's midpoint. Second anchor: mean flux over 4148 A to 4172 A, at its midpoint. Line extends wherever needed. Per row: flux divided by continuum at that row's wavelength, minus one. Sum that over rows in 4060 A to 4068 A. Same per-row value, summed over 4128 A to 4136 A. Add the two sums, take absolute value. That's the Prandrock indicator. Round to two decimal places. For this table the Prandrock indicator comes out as 0.37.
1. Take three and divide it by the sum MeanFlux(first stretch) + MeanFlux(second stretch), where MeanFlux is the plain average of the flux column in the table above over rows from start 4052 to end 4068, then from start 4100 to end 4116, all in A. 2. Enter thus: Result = 0.0353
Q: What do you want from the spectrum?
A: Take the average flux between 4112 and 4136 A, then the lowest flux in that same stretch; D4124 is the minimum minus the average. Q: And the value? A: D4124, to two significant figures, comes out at -6.3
